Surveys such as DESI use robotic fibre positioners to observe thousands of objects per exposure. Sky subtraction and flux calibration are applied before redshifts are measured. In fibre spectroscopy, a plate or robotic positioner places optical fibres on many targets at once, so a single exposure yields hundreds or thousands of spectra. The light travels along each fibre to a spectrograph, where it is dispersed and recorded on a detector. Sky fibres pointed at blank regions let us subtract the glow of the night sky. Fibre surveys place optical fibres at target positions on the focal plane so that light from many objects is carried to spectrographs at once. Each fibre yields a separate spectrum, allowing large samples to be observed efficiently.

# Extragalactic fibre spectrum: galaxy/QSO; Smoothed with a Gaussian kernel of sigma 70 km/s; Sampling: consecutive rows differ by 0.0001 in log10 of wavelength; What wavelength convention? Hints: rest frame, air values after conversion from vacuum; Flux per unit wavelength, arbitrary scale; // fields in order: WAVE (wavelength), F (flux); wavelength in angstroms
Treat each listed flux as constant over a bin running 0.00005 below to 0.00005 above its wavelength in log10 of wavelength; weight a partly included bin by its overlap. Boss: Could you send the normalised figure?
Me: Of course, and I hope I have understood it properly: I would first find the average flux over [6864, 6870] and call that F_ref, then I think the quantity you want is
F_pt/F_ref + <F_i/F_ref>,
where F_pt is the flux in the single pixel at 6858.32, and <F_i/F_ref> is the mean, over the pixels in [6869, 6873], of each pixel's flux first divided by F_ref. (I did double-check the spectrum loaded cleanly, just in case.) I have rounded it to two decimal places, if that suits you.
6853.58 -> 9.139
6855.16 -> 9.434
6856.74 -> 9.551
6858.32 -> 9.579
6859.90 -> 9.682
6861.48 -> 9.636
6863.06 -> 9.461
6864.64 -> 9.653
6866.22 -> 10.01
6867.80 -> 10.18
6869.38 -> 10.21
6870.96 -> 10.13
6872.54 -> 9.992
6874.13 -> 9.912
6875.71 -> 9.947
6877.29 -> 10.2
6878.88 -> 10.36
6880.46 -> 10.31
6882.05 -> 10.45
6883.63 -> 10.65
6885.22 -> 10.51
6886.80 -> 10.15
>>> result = 1.97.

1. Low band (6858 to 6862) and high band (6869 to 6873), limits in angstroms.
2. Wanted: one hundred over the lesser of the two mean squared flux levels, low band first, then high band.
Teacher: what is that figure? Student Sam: 1.08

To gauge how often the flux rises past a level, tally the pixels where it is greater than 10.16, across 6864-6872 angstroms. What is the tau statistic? 2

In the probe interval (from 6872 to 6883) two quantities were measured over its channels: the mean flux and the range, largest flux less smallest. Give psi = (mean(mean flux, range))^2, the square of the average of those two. 28.7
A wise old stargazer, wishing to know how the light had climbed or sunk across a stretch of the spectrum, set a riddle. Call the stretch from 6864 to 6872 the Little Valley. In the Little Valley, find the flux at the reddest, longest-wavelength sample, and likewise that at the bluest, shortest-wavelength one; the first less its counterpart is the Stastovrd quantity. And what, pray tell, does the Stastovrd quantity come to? 0.48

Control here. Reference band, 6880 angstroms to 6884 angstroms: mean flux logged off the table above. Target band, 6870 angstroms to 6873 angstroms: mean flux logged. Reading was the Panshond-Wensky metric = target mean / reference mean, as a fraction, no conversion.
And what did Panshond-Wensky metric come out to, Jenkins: 0.96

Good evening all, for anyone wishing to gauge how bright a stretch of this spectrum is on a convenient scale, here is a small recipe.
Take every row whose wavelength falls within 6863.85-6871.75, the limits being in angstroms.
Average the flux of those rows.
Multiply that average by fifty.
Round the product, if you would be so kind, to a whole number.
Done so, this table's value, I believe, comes 502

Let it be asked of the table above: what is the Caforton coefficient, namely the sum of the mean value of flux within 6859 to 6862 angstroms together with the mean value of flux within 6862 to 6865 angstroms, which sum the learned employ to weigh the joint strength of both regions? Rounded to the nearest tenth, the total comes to 19.2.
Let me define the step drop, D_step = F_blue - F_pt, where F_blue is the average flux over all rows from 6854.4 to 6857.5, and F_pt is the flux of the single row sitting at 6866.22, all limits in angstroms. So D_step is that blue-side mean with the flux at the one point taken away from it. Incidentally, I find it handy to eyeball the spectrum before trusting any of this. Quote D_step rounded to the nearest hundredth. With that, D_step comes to -0.52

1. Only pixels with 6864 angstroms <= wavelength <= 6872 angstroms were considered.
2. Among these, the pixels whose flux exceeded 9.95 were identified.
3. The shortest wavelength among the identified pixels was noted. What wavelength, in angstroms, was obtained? 6866.22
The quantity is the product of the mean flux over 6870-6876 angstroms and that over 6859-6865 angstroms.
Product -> 96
